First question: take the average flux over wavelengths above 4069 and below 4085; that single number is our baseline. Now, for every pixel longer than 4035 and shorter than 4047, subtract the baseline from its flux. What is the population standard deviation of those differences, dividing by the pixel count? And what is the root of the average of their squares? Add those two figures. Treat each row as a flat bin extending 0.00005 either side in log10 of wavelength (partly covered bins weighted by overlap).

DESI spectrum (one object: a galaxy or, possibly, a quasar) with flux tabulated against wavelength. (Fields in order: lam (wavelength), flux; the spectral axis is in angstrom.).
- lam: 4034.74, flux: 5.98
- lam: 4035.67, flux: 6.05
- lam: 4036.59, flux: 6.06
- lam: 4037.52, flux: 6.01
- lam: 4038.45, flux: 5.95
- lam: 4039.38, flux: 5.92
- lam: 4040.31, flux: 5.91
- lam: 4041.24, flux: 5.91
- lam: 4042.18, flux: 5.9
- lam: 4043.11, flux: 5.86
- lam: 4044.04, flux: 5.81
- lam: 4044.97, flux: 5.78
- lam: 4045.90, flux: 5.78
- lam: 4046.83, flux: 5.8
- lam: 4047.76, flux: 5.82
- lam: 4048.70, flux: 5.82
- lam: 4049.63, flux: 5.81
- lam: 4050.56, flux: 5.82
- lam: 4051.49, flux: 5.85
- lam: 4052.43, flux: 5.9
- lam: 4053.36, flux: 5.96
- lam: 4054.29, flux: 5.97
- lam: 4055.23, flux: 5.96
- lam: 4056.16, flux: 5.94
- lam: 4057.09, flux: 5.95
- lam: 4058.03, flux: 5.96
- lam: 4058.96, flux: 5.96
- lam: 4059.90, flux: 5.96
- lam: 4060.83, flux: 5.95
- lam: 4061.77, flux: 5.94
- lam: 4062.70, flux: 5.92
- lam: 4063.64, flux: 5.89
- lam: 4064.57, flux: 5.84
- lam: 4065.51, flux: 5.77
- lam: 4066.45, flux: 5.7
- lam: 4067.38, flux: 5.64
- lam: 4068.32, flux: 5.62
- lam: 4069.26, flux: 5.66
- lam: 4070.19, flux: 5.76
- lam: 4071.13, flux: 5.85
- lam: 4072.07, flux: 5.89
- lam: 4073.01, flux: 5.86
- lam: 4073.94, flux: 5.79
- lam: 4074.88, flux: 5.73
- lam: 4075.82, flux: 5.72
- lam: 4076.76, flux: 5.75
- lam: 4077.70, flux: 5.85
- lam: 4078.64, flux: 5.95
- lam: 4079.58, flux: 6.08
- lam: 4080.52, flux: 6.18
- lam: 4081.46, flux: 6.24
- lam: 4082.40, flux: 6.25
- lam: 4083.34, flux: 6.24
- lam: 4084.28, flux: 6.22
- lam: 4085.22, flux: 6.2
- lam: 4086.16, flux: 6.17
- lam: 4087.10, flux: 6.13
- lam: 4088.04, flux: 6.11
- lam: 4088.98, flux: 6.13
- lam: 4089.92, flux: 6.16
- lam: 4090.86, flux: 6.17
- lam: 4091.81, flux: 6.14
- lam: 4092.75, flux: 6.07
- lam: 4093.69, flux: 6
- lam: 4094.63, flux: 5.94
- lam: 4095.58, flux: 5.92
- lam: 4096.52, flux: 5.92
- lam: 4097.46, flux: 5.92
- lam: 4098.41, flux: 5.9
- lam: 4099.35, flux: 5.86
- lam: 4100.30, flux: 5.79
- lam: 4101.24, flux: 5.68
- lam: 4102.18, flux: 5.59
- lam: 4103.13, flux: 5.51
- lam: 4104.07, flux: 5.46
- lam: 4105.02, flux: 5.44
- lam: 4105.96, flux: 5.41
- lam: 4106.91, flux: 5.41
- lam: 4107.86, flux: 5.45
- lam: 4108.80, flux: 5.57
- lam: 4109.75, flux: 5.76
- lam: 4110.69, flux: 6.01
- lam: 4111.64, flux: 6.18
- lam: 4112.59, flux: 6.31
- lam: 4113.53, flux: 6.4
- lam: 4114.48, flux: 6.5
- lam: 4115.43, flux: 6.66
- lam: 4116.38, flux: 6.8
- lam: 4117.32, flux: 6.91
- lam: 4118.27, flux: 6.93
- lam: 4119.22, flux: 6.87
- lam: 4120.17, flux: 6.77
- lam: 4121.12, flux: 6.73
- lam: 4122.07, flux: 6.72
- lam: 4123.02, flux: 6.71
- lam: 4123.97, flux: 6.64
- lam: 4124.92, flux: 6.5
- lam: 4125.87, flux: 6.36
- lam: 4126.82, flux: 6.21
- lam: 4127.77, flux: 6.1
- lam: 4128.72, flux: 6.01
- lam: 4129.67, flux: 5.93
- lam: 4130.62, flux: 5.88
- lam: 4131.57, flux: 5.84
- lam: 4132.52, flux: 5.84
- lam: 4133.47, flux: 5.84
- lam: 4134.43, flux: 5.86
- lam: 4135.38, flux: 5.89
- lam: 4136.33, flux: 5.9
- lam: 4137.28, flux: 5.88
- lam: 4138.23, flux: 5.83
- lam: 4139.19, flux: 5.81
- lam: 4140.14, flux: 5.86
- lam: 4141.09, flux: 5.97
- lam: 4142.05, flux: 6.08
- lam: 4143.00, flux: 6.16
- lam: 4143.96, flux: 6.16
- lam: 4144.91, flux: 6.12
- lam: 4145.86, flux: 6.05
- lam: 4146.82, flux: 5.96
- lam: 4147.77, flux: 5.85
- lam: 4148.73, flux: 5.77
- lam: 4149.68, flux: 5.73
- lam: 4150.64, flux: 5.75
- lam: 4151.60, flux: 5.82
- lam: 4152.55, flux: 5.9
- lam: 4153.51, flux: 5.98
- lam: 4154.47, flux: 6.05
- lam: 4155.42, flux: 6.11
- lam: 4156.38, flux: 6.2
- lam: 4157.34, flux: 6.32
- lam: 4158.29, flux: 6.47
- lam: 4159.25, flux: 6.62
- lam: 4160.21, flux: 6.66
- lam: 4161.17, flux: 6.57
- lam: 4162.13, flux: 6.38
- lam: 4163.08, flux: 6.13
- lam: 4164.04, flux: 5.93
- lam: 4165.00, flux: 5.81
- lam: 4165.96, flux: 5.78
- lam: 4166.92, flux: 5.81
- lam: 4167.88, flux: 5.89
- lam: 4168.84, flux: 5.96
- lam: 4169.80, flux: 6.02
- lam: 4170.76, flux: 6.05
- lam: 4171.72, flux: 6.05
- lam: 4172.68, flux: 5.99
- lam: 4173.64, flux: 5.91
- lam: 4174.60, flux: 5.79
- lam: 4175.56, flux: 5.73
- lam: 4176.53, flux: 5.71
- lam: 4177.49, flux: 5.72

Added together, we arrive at 0.2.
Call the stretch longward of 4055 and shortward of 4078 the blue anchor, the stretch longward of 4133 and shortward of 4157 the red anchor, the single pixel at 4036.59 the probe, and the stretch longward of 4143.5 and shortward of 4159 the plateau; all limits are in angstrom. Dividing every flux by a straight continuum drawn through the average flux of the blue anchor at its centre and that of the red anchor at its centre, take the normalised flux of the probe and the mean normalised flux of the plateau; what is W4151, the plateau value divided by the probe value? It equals 0.97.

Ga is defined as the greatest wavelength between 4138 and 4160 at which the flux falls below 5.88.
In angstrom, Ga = 4151.60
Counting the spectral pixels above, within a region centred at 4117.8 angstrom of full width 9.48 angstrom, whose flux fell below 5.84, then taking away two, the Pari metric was -2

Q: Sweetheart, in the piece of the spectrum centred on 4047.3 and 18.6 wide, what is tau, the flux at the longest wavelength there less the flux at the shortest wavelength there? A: -0.01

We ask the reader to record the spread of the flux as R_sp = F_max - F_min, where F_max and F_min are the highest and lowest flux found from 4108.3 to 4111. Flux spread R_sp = 0.44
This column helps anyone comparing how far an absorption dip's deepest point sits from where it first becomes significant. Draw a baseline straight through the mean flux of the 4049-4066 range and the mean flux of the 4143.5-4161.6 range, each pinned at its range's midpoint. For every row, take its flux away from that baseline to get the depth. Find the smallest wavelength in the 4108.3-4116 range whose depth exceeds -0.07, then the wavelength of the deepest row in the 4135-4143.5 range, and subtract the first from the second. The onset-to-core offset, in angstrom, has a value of 30.4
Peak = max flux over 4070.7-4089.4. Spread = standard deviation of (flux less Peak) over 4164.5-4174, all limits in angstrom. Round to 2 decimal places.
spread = 0.10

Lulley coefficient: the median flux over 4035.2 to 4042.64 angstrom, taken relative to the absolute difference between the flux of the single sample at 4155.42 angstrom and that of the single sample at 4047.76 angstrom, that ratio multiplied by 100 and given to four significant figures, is 2047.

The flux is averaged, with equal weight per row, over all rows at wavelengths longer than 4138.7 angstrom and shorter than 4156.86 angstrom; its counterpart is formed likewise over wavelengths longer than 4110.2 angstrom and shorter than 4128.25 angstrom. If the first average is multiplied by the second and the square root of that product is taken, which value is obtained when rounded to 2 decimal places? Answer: 6.25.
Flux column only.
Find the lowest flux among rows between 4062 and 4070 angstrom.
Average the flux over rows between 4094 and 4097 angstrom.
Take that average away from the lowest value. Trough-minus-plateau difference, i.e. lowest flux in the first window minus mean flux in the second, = -0.31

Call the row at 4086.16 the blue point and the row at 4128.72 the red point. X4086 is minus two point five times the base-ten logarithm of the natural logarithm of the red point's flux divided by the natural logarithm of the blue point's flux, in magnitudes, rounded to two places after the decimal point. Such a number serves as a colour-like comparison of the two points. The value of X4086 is 0.02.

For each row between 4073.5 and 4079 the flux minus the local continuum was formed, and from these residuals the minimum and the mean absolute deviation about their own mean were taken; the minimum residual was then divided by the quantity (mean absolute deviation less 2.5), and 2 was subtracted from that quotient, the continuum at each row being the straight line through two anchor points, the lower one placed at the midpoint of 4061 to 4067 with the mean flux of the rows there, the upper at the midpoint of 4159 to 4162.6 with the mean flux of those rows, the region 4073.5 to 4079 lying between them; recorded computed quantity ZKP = -1.91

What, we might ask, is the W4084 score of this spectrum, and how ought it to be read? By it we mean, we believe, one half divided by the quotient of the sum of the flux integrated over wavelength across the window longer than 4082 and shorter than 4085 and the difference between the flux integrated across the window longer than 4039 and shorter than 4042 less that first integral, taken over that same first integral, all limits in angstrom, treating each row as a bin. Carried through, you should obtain 0.53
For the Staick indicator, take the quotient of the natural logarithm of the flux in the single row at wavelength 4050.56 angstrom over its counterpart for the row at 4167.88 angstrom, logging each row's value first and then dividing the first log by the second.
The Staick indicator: 0.99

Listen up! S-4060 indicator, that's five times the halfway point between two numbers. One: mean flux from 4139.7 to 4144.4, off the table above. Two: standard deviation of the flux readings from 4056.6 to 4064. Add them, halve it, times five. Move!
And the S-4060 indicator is 15.2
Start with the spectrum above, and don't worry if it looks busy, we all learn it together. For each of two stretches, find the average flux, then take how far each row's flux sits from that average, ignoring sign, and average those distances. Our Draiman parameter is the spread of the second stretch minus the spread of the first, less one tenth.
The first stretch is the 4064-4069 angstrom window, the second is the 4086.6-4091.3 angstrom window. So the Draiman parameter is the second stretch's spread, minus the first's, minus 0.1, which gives -0.15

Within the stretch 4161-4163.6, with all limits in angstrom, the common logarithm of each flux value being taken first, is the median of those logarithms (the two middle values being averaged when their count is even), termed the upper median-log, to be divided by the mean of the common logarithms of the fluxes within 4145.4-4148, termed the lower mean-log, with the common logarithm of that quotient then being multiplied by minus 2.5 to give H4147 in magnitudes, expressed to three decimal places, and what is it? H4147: -0.041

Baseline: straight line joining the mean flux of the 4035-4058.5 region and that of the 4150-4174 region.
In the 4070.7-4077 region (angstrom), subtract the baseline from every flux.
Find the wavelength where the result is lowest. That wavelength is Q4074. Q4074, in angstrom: 4075.82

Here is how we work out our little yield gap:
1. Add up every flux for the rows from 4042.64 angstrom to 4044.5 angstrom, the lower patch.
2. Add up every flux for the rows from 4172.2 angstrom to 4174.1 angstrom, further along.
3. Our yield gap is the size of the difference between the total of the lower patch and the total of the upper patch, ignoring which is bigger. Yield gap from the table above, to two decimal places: 0.23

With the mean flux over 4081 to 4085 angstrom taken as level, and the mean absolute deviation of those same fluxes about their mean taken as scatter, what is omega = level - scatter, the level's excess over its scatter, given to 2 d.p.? 6.23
